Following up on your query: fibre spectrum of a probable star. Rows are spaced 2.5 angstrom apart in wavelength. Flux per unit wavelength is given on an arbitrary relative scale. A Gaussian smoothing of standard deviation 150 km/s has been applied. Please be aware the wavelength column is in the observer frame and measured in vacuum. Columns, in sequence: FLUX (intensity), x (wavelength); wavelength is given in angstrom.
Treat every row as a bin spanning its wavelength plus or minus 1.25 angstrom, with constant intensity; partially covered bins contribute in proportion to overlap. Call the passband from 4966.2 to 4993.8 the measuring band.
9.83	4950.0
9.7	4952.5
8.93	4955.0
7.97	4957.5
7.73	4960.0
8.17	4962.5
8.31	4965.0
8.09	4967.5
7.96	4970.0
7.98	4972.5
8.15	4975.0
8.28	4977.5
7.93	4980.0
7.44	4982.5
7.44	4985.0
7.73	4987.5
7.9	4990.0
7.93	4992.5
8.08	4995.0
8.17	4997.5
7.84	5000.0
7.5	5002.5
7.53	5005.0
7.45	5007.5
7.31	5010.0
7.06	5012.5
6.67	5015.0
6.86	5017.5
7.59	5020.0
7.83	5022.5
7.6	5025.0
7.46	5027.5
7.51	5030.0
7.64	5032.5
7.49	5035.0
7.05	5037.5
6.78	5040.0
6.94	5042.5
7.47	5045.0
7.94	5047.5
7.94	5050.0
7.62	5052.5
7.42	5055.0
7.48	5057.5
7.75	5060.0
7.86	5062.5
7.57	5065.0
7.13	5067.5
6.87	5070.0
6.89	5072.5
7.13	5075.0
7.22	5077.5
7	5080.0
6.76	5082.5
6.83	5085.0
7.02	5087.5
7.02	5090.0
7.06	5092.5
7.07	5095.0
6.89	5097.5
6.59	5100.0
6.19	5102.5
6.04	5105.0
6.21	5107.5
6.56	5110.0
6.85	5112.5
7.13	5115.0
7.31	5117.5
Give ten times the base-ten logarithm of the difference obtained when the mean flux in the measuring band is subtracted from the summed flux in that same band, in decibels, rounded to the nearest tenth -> 19.0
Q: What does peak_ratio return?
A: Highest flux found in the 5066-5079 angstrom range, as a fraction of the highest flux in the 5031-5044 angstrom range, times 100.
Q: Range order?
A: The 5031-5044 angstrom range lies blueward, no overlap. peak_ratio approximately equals 95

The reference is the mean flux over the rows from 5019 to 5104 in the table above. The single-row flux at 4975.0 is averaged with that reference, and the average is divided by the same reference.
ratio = 1.062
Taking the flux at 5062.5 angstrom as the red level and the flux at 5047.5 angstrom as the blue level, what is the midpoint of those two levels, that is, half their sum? 7.9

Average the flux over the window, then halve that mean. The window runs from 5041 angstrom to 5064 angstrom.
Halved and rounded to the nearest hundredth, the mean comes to 3.80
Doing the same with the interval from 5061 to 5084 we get 3.58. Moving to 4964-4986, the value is 3.98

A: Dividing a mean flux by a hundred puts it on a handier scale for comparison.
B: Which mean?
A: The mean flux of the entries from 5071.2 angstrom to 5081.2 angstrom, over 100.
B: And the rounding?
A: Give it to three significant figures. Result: 0.0706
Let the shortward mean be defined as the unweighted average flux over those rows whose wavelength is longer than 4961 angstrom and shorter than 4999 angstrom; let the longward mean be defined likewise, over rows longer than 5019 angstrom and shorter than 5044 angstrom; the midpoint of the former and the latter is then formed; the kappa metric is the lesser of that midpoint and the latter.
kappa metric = 7.39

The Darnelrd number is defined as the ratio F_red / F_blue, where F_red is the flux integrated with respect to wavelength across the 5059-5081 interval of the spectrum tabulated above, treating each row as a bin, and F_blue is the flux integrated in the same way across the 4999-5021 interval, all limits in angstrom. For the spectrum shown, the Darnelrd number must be 0.99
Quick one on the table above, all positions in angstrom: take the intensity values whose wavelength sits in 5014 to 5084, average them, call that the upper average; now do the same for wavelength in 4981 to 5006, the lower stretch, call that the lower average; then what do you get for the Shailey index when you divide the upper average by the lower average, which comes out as 0.946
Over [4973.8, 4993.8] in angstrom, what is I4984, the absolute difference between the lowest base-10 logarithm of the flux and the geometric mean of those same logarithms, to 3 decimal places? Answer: 0.023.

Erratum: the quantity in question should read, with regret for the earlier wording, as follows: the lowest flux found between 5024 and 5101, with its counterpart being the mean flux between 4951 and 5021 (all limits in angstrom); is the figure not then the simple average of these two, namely 7.22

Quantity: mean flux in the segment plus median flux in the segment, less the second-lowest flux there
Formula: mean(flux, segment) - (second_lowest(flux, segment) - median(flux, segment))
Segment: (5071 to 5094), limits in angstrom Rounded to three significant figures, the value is 7.18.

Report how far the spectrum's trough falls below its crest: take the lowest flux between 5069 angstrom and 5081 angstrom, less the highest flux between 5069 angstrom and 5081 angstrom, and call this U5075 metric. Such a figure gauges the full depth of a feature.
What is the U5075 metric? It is -0.35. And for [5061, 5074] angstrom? -0.99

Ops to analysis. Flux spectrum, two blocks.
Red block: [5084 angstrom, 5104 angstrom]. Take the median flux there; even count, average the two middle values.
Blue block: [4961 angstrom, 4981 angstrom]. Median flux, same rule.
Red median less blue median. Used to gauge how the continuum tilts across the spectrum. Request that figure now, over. -1.2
